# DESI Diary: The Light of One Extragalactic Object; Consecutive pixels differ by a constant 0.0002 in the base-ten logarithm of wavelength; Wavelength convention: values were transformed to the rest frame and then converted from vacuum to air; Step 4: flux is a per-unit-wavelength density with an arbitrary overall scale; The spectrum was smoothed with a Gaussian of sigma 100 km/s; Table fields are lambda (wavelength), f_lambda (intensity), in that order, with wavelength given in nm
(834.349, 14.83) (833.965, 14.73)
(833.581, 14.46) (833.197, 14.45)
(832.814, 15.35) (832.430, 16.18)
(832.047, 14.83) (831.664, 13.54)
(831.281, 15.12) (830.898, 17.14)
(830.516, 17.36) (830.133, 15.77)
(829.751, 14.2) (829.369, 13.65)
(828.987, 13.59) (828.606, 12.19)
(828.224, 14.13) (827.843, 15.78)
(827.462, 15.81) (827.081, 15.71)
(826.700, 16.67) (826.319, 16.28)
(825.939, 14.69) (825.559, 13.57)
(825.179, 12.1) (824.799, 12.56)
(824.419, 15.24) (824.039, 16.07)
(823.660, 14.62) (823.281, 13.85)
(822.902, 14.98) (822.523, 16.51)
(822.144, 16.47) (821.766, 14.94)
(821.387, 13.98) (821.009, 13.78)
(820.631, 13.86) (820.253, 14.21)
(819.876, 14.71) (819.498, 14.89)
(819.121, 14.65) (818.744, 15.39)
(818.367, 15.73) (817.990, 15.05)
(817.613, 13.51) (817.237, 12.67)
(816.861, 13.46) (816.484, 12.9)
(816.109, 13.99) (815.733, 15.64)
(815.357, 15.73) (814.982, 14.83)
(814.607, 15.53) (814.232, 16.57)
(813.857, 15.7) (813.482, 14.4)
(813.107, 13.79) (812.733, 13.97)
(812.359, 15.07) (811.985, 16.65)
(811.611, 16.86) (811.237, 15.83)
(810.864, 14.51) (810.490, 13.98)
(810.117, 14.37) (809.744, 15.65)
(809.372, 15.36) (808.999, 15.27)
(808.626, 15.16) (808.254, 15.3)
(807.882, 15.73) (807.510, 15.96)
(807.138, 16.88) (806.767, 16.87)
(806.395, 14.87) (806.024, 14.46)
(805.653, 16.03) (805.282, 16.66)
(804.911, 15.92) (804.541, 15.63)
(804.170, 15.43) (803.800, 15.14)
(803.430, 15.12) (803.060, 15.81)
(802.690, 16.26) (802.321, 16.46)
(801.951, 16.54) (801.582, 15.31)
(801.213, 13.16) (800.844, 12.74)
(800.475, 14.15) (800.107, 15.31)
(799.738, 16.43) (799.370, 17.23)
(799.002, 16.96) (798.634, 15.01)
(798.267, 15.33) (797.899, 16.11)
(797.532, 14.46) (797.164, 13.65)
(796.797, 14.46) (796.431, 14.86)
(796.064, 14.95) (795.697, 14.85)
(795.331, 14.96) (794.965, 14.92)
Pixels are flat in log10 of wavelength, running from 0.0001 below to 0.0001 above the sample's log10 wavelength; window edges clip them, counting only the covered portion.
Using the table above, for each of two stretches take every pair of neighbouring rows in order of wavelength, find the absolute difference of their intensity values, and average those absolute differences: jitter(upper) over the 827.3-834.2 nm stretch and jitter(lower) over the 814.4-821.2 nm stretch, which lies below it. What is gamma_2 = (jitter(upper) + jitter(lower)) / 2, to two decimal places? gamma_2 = 0.84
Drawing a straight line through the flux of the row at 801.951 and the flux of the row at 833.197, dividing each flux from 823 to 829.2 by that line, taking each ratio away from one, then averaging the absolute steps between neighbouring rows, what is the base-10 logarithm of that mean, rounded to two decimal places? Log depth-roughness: -1.12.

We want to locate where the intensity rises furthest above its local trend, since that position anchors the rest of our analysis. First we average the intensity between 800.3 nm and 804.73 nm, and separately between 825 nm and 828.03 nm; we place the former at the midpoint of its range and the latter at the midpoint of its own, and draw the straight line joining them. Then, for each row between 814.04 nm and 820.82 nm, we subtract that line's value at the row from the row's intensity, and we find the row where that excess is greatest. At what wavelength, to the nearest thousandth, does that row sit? 814.232 nm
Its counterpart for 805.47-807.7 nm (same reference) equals 807.138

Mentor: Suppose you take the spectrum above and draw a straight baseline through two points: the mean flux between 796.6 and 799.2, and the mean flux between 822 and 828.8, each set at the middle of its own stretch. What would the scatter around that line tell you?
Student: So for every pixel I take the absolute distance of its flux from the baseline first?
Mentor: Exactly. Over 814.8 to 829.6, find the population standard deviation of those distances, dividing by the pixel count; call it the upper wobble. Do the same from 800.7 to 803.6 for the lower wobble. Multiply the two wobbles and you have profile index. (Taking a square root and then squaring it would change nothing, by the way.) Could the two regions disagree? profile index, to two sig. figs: 0.54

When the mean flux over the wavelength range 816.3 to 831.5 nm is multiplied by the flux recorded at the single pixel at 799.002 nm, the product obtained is 249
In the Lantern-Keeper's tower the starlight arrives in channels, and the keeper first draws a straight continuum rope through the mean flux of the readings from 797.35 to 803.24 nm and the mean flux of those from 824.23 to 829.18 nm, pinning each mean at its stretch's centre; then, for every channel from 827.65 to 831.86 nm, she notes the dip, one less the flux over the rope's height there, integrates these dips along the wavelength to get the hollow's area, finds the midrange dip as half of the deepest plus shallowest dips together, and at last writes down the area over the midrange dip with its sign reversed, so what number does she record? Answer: -4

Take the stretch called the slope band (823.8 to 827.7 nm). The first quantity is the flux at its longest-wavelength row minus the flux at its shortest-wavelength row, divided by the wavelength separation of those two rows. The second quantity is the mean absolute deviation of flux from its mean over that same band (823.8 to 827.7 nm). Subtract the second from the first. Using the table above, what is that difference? -1.39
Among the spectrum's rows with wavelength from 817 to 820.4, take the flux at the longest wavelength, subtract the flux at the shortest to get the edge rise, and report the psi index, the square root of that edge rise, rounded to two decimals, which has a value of 1.24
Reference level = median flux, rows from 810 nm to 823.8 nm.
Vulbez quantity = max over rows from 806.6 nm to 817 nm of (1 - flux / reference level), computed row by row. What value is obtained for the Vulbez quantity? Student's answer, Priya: 0.12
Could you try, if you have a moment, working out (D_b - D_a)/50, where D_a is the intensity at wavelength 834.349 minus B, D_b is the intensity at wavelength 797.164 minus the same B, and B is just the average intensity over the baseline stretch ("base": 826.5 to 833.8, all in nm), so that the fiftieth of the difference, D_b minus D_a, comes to -0.024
